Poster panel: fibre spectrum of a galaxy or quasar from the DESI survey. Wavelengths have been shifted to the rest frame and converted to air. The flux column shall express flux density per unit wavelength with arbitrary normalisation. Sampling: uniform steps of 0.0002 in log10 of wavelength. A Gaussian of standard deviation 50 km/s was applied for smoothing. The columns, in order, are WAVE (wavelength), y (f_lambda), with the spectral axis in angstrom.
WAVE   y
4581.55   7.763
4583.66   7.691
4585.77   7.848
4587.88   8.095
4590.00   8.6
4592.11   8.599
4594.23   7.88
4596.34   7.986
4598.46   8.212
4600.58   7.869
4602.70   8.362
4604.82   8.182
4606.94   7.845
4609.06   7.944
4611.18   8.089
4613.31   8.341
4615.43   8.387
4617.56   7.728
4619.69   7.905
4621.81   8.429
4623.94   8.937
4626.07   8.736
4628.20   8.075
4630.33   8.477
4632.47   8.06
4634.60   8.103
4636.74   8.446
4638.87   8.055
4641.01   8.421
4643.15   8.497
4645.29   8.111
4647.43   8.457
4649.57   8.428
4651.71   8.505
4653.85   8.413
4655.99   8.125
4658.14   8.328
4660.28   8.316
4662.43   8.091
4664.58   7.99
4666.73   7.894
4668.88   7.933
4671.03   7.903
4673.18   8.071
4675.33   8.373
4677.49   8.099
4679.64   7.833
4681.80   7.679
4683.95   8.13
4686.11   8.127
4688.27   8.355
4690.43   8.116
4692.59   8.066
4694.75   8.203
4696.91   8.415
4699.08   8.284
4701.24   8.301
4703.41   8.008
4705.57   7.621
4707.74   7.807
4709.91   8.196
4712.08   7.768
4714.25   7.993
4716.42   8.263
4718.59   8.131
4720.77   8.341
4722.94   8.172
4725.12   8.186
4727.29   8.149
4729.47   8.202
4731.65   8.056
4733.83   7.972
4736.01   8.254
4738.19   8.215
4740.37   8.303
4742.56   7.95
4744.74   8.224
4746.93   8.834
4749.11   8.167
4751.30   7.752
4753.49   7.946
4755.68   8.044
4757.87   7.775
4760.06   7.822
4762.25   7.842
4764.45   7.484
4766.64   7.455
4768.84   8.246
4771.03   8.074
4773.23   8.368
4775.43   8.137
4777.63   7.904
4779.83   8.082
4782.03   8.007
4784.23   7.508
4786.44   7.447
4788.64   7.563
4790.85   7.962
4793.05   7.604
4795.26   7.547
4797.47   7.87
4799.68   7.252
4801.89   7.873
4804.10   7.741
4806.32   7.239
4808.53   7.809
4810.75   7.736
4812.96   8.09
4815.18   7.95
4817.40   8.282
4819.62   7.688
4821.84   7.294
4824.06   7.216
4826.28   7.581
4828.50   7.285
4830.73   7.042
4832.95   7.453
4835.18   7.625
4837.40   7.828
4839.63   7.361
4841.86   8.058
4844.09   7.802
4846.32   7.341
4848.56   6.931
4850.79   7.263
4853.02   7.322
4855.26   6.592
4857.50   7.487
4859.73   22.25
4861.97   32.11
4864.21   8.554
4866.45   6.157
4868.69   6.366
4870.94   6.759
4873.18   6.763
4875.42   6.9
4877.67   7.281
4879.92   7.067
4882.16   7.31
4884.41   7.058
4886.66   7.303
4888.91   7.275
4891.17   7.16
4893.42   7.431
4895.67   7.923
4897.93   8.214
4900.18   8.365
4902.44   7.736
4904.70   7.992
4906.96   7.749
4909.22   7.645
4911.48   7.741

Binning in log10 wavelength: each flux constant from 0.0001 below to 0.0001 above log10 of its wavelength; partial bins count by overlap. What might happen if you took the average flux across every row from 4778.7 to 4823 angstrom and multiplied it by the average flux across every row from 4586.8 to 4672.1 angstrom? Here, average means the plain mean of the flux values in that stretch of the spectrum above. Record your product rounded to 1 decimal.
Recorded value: 63.5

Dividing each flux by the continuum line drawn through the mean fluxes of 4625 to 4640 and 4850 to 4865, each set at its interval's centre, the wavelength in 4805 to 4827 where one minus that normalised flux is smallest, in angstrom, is 4817.40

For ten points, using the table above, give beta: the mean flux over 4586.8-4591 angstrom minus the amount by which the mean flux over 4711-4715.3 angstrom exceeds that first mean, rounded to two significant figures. 8.8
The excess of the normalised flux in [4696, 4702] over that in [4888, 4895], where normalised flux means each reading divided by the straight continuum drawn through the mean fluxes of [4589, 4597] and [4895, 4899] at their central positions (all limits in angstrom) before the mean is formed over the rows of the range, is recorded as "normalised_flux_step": 0.11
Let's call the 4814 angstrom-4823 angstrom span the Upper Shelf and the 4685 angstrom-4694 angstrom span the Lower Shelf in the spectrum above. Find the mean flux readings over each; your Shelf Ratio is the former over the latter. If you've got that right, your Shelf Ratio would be 0.96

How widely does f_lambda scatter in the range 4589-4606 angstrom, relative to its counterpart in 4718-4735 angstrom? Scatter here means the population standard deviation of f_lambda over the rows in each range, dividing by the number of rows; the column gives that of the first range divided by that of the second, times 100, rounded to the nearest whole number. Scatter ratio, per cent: 271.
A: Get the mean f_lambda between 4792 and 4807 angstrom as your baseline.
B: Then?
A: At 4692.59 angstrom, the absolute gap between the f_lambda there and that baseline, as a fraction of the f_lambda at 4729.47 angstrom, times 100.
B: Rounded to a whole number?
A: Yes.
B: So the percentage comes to 6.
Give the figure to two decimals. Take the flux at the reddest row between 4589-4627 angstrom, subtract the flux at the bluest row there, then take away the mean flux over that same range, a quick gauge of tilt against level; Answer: -8.09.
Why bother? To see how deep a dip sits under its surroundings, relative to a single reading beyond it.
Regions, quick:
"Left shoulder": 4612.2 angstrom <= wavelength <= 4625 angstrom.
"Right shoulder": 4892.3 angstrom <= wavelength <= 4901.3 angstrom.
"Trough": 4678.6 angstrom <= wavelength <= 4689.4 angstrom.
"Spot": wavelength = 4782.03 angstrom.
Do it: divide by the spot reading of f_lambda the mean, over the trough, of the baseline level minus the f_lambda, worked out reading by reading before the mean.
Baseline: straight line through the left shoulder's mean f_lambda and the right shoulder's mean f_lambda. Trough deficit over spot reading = 0.024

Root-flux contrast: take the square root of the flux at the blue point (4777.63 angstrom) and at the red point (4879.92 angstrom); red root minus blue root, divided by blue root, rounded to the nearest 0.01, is -0.05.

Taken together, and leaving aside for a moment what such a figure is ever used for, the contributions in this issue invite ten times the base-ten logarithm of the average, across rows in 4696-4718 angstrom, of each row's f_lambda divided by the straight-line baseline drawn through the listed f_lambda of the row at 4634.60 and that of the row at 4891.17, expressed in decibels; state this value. 0.12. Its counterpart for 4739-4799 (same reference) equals 0.17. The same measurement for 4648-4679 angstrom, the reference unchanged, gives 0.10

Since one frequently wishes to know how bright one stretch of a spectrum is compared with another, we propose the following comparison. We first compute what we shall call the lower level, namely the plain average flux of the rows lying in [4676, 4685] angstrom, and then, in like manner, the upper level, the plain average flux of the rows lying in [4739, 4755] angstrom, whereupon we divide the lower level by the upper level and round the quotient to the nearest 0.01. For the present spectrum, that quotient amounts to 0.97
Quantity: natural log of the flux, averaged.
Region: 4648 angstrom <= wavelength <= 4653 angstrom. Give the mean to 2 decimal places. 2.14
